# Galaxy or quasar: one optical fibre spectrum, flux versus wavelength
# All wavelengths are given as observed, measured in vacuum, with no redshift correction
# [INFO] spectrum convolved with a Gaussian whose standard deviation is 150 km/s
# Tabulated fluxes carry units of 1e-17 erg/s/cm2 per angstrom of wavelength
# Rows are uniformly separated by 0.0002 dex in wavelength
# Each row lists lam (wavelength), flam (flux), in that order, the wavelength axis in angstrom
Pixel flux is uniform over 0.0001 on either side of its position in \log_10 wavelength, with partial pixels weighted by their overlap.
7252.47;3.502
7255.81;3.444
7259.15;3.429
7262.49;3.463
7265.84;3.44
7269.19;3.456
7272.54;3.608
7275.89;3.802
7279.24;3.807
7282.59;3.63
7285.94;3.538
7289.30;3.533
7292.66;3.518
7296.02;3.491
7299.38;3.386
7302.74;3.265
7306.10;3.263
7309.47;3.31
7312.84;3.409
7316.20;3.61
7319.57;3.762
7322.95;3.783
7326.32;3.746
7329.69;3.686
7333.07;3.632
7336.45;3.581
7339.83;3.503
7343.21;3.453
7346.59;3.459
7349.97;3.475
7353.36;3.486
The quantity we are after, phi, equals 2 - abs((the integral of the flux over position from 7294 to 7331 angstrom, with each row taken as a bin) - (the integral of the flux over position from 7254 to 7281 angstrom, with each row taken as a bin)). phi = -32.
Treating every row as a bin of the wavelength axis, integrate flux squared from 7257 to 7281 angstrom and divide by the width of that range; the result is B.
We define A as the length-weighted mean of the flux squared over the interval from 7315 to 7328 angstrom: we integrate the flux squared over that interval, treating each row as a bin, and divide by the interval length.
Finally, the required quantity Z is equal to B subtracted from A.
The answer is 1.1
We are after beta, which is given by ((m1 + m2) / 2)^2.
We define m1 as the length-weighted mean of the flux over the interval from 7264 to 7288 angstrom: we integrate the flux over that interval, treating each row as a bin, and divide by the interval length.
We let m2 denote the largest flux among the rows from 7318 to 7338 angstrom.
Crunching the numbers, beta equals 13.7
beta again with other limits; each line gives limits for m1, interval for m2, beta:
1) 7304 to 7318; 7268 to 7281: 13.0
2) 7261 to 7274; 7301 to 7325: 13.2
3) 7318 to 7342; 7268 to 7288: 14.0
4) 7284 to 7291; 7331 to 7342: 12.9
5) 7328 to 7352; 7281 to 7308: 12.9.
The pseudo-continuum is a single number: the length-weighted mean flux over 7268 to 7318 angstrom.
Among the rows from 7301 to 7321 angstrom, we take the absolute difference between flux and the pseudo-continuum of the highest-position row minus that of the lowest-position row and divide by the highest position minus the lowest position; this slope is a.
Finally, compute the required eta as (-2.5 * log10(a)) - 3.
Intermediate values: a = 0.000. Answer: 5.4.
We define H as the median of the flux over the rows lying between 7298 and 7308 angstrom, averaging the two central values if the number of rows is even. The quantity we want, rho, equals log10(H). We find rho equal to 0.514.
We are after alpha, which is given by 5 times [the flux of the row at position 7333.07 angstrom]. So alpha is 18.2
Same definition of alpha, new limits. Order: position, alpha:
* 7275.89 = 19.0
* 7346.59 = 17.3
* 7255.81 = 17.2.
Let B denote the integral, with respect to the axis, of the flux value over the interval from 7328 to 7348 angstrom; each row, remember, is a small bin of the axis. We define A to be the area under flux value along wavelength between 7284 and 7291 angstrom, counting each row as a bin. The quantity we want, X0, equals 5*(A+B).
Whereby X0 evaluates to 479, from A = 25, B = 71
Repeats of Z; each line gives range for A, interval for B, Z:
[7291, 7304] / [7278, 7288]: -1.6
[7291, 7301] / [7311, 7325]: -1.3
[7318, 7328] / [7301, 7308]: 3.5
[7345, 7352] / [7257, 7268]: 0.2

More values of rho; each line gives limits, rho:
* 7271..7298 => 0.553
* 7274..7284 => 0.580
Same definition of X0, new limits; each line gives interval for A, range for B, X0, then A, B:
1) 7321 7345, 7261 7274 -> 662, 87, 45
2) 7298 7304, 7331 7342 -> 296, 20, 39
